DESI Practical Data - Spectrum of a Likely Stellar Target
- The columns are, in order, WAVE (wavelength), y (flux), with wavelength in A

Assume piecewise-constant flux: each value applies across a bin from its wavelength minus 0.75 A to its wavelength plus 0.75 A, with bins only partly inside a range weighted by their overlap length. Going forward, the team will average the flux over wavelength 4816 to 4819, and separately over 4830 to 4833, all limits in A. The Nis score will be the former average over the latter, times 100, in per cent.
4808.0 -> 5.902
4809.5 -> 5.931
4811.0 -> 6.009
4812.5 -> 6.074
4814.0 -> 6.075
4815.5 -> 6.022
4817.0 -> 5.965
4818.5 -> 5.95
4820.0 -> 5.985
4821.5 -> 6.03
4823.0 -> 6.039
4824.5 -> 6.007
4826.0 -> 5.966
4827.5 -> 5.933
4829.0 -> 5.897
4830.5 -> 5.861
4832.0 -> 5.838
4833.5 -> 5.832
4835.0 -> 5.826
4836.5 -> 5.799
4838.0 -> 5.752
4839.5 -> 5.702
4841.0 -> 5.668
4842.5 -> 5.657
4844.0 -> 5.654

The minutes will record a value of 102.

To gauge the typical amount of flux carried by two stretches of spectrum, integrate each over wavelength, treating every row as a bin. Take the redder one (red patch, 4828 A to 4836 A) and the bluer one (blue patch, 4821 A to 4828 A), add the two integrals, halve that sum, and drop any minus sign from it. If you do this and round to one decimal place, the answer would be 44.4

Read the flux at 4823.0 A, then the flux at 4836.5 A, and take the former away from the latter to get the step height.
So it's -0.24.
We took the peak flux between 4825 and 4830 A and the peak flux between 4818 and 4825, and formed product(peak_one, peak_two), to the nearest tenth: 36.0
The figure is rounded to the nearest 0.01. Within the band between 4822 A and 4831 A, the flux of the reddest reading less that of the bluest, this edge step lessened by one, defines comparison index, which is -1.18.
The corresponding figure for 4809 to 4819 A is -0.98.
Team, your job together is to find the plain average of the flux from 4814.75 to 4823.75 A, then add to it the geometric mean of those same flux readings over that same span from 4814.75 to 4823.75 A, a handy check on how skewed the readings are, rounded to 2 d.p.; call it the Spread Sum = 12.00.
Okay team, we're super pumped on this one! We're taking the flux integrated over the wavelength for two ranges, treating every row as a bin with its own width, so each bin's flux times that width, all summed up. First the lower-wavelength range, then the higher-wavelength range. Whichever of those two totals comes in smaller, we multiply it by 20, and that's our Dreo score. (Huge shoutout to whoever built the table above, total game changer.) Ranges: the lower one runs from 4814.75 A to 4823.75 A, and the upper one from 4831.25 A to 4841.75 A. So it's 1080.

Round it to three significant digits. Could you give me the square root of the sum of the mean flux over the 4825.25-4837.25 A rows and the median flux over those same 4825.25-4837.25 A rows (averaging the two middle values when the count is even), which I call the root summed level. 3.42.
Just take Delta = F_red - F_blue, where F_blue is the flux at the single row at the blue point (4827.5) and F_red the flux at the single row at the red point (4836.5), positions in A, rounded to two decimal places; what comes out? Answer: -0.13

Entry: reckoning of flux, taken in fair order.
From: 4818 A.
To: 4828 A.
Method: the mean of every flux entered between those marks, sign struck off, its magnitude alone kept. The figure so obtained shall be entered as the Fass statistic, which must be 5.99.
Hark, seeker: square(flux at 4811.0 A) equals 36.11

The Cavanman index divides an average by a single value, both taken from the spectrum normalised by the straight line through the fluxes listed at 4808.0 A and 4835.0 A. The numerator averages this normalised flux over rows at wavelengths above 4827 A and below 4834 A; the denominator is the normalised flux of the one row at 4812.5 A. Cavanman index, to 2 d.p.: 0.98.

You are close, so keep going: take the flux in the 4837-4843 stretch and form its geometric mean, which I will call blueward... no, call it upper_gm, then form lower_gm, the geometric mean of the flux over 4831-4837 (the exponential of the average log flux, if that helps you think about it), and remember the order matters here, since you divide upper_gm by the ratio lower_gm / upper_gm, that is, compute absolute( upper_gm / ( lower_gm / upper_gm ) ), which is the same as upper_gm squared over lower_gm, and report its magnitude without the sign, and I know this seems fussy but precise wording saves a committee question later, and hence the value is 5.57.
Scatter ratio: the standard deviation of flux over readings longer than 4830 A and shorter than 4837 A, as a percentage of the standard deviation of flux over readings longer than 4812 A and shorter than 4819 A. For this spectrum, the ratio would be 38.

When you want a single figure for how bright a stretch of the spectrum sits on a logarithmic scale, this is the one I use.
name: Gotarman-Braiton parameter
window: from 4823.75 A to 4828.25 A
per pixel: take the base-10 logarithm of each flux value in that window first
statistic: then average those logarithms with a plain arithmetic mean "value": 0.776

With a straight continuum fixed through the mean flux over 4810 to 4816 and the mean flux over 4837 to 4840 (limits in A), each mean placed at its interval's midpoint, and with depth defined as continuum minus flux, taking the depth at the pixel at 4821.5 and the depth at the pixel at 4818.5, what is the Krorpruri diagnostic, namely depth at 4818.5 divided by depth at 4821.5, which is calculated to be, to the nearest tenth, -0.3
